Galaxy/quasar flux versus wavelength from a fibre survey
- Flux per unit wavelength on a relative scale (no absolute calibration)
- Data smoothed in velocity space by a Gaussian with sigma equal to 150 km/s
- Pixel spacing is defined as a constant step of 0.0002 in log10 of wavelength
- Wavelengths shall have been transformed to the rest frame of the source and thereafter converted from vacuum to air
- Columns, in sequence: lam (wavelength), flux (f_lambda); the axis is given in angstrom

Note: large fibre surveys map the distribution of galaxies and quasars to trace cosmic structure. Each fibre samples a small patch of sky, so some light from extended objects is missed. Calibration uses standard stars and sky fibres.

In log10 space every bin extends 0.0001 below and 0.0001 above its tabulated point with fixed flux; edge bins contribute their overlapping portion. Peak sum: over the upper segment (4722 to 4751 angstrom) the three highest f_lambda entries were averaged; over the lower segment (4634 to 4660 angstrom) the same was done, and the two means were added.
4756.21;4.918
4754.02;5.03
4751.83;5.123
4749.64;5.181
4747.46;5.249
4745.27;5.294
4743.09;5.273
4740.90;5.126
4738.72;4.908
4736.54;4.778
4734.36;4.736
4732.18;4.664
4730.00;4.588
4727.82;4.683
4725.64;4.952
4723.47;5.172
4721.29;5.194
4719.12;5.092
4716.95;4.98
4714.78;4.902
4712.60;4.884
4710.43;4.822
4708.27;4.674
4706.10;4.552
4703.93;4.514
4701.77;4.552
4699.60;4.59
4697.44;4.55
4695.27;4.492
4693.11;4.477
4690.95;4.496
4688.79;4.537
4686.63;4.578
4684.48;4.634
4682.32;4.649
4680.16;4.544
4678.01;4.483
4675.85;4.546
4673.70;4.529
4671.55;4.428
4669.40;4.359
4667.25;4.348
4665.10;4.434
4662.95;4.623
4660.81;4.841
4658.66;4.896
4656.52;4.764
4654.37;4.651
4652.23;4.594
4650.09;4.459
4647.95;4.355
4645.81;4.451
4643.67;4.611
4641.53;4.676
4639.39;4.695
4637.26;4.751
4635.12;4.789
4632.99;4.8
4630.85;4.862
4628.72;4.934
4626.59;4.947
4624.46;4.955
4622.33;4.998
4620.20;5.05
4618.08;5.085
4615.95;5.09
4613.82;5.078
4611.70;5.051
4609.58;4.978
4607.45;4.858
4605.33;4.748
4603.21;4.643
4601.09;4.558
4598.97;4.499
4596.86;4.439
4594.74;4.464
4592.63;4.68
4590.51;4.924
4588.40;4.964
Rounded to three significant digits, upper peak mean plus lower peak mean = 10.1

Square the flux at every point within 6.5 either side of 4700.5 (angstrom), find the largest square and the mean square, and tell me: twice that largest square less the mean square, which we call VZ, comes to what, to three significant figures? 21.5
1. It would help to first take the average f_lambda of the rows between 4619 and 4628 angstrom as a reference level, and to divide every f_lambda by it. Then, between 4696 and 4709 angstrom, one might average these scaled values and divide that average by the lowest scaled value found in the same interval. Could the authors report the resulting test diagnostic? 1.01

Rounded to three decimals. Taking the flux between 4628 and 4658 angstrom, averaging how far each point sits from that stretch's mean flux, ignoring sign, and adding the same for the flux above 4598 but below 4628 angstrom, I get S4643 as 0.297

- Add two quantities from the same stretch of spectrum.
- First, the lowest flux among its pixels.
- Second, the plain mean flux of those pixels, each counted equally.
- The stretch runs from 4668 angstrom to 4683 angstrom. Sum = 8.9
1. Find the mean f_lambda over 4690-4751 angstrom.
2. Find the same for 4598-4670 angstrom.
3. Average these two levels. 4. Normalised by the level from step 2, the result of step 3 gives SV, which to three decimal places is 1.009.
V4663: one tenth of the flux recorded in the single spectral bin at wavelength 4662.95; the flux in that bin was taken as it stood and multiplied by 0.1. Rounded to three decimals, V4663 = 0.462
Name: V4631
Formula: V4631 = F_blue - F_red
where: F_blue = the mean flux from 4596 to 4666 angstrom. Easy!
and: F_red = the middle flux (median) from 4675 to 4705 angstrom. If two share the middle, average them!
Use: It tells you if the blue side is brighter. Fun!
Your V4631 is 0.22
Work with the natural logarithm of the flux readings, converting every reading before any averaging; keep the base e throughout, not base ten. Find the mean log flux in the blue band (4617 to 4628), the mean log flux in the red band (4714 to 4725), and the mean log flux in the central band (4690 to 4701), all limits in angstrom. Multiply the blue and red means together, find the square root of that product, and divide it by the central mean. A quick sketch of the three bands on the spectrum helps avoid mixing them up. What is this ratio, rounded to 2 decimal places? 1.07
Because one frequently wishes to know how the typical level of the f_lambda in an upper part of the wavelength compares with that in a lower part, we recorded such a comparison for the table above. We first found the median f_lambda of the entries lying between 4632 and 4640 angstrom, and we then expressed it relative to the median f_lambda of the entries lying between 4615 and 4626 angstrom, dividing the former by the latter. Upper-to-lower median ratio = 0.94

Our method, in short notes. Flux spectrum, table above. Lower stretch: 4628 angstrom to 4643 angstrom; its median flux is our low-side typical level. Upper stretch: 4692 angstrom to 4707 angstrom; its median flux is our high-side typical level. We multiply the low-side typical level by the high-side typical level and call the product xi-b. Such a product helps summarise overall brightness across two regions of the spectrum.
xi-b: 21.8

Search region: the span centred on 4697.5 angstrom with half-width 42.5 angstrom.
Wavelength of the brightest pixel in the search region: 4721.29 angstrom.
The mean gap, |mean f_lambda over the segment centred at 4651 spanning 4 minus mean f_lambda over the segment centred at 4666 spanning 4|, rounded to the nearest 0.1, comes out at 0.1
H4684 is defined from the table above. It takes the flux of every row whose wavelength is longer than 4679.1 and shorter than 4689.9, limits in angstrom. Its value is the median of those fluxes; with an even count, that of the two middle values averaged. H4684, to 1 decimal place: 4.6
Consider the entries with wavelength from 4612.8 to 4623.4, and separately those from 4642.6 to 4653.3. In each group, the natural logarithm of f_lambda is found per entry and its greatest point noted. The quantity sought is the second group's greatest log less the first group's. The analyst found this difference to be -0.10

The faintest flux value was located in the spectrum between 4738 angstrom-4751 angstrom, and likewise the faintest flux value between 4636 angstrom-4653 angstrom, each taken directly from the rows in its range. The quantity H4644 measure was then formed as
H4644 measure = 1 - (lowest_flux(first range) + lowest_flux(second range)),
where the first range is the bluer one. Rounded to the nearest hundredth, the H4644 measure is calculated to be -8.26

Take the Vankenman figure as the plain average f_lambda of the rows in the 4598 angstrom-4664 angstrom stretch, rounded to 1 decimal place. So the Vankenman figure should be 4.8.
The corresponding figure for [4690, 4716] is 4.6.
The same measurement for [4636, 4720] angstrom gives 4.6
